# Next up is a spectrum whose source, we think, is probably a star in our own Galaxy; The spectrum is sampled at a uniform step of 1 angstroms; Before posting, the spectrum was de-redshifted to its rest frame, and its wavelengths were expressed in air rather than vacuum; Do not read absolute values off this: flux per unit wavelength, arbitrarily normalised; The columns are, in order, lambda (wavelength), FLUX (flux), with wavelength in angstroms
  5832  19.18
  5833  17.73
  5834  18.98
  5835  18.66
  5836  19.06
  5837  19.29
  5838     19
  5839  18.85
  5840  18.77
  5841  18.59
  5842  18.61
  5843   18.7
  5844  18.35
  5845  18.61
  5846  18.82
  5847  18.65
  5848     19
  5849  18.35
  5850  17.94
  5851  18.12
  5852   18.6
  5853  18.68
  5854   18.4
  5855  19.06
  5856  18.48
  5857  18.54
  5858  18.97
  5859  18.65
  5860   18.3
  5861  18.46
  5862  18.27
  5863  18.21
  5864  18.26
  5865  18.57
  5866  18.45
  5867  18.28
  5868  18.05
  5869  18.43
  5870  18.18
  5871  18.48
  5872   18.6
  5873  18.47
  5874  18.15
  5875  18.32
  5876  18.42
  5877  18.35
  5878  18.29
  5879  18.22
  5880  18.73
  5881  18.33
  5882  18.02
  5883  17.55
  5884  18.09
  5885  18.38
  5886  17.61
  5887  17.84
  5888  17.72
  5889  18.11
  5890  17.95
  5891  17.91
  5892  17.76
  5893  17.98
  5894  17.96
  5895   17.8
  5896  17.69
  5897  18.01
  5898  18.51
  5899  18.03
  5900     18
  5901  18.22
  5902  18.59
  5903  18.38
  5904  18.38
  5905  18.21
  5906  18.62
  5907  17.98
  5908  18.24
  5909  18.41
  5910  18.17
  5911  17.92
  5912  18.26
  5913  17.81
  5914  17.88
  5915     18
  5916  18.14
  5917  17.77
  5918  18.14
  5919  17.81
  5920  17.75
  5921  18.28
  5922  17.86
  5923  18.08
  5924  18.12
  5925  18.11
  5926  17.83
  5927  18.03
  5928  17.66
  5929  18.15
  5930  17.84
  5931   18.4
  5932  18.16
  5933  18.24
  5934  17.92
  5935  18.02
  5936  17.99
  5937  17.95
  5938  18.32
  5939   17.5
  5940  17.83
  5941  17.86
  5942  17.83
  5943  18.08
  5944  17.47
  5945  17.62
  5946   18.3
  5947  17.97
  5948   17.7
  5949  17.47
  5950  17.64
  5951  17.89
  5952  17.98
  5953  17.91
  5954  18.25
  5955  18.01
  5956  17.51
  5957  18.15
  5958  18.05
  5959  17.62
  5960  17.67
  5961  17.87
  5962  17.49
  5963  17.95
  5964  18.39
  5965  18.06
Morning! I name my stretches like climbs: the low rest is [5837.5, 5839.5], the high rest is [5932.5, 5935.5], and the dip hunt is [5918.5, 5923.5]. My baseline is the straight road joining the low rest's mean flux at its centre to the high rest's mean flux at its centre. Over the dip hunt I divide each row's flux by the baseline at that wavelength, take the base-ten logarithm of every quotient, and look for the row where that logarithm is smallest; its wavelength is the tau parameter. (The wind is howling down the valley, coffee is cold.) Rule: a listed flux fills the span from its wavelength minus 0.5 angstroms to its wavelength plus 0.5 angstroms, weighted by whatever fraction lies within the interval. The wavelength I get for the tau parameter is 5920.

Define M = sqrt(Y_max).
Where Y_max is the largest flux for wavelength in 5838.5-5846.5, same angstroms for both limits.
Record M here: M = 4.34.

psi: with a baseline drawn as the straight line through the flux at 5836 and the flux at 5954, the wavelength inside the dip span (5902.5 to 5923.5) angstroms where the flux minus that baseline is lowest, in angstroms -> 5917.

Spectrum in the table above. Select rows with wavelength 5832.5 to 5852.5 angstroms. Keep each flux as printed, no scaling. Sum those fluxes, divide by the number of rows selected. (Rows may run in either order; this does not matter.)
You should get 18.6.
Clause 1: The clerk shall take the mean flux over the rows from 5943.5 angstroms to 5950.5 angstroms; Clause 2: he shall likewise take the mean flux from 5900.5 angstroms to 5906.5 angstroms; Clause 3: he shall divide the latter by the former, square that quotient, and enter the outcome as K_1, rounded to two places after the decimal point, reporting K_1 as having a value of 1.08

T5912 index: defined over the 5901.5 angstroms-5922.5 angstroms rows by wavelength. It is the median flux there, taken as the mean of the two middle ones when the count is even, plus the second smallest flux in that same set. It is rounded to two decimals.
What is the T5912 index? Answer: 35.91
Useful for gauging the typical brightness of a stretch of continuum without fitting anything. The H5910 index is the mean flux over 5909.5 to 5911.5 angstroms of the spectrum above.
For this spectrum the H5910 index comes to 18.0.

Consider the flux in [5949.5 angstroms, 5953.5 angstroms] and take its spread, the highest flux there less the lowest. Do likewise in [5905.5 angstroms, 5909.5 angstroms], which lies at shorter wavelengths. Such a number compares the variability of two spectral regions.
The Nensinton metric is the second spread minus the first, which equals 0.30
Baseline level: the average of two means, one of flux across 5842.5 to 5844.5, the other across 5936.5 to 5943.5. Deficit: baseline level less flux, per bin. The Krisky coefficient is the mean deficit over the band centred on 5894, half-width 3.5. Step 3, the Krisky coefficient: 0.34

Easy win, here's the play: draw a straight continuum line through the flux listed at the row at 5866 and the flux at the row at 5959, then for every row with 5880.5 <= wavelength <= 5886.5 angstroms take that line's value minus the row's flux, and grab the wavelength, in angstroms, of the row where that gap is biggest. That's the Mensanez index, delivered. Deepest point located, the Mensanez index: 5883 angstroms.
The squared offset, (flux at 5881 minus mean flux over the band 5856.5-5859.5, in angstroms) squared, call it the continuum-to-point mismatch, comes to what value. 0.2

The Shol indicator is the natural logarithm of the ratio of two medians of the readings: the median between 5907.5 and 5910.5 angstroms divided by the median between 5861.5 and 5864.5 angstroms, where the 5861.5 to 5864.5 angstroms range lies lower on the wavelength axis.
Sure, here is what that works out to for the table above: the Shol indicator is 0.00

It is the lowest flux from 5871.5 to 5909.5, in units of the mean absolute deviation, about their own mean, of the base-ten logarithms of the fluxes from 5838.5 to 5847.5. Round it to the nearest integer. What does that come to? 6845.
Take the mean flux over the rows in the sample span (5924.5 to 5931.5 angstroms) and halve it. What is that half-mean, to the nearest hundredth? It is 9.00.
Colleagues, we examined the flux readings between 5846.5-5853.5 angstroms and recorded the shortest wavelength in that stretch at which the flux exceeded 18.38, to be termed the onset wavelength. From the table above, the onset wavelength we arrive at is 5847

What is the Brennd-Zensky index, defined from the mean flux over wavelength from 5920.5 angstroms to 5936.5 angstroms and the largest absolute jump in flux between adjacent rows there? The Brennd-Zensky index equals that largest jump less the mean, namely -17.5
